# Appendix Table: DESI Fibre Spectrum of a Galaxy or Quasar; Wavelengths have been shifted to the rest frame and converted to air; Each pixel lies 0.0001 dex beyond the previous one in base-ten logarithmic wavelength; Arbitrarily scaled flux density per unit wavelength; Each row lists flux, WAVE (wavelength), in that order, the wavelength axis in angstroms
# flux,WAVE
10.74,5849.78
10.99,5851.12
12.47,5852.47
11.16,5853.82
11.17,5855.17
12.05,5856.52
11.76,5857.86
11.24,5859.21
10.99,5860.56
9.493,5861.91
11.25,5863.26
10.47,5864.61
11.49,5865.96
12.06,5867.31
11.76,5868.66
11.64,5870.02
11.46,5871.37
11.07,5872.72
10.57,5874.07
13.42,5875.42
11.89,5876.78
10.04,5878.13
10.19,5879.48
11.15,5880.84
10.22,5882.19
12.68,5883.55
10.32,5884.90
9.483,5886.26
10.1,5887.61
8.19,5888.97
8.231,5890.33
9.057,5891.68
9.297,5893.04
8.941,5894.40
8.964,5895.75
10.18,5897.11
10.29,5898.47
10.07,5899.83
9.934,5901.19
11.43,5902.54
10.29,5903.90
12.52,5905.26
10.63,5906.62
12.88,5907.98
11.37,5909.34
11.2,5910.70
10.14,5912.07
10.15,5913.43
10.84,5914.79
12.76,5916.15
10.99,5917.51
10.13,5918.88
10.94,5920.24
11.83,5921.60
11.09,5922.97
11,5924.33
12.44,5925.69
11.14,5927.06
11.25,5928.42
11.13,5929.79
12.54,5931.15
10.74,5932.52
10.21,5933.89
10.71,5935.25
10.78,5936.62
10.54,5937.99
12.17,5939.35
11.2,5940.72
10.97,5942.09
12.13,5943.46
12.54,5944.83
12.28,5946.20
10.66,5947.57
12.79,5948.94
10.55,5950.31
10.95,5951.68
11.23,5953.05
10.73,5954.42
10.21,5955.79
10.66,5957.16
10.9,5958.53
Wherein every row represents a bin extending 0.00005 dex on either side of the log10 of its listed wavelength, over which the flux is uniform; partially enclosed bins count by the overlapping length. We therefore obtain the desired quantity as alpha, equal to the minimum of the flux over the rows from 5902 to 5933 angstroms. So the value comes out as 10.13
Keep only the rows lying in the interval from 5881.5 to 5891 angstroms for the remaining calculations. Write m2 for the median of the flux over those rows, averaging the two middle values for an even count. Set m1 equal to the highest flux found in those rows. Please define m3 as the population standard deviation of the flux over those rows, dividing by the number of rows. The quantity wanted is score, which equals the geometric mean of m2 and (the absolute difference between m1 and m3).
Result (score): 10.7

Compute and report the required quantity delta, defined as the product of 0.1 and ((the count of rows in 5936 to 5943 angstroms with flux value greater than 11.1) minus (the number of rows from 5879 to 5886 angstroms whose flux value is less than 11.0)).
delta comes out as -0.10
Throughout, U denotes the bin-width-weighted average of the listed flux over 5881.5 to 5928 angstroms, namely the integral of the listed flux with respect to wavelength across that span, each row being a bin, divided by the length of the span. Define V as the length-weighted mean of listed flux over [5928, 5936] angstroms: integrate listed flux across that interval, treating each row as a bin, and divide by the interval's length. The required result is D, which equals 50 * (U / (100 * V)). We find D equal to 0.478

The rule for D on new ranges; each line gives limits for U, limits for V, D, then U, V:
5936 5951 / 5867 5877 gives 0.492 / 11.5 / 11.7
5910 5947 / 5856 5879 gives 0.497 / 11.2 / 11.3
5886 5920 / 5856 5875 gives 0.459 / 10.3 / 11.3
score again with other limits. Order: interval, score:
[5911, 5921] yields 11.4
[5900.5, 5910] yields 11.6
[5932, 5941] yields 11.2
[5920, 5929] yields 11.5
